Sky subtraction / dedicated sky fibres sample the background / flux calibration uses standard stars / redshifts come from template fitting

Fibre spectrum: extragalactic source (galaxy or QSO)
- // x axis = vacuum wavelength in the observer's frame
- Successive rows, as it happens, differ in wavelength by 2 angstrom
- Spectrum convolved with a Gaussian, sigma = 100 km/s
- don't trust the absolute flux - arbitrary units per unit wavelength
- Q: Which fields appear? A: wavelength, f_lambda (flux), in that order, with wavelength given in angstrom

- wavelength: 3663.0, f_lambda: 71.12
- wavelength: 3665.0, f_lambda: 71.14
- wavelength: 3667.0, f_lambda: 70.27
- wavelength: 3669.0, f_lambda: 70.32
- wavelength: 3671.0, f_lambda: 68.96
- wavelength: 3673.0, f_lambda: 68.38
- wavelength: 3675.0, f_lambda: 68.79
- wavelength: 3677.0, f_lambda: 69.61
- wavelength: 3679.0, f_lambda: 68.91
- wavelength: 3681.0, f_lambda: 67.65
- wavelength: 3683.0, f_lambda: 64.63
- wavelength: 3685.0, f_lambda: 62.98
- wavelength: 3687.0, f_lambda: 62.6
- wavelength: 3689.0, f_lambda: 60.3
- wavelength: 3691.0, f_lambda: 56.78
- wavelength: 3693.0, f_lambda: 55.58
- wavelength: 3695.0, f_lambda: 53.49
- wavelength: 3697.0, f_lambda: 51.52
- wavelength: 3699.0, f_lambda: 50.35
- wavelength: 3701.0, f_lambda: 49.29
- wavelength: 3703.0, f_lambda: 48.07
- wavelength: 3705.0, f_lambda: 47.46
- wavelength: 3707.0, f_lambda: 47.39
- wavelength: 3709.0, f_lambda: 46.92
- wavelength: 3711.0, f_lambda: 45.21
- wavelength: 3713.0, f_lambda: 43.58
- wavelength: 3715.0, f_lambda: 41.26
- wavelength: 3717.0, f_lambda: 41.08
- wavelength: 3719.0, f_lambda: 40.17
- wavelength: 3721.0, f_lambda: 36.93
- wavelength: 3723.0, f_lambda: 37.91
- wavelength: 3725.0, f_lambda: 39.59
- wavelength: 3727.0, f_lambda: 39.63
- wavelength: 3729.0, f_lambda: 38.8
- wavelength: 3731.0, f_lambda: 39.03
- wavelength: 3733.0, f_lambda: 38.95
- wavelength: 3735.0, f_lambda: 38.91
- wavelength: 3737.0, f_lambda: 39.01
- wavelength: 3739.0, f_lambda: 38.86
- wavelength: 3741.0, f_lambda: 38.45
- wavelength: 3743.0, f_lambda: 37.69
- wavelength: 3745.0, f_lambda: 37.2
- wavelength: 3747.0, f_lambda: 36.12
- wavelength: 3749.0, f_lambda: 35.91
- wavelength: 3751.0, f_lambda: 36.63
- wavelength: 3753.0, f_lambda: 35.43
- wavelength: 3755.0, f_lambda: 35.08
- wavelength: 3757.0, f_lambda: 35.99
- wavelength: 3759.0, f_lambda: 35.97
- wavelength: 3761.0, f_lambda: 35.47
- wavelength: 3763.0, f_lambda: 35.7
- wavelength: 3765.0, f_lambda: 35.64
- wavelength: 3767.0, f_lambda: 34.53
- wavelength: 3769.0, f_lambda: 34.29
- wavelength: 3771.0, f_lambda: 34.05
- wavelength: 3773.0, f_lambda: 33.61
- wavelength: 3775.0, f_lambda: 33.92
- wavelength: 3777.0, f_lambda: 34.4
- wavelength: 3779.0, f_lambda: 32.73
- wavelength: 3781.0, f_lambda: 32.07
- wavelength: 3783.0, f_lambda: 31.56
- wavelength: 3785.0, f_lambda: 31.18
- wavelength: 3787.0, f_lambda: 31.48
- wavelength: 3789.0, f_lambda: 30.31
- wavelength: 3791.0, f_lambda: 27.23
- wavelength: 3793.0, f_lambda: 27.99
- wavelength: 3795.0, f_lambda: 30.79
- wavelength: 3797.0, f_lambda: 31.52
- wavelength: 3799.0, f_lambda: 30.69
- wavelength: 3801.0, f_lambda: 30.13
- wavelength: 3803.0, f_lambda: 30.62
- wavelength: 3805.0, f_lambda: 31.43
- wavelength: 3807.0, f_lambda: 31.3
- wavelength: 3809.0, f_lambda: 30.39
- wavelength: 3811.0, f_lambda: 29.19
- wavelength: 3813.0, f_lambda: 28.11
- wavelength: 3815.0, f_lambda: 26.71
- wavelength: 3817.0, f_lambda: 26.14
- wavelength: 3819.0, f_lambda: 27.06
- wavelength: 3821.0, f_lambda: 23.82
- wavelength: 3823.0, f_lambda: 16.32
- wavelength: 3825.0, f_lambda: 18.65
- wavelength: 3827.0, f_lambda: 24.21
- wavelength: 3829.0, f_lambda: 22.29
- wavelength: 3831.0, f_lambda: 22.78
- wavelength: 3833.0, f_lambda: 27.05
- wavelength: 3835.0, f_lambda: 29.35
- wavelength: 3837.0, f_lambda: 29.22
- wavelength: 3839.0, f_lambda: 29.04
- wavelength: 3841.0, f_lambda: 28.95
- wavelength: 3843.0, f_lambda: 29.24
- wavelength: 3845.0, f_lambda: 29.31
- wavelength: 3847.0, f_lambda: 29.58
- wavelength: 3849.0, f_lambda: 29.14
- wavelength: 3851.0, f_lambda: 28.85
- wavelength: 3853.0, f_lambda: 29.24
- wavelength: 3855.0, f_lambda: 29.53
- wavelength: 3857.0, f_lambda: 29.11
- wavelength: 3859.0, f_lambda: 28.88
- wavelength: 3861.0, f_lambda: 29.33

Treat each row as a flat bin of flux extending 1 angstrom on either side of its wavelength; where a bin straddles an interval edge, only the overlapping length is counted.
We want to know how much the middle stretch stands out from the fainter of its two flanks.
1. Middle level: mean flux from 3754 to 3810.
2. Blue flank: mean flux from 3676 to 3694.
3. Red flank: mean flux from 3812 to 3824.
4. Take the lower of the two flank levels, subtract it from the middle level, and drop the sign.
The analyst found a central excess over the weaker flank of 7.8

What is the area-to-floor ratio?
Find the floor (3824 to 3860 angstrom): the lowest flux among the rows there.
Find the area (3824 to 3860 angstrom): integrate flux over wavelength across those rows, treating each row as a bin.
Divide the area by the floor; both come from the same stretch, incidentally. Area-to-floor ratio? 53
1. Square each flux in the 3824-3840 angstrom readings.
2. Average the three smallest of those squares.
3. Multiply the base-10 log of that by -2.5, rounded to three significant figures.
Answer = -6.64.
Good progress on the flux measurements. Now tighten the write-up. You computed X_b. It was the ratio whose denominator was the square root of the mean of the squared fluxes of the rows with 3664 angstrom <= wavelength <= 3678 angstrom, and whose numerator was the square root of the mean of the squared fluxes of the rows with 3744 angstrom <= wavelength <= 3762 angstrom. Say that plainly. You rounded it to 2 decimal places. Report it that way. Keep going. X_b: 0.52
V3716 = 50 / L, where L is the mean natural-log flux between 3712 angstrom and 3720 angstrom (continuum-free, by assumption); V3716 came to 13.4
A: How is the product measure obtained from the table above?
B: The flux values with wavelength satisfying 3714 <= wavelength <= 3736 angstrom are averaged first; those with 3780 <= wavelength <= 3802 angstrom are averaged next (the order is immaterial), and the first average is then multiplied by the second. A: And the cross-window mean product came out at 1197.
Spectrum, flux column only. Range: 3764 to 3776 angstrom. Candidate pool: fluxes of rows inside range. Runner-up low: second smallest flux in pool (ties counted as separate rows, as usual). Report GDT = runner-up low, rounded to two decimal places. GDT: 33.92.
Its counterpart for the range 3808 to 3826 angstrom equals 18.65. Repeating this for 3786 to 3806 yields 27.99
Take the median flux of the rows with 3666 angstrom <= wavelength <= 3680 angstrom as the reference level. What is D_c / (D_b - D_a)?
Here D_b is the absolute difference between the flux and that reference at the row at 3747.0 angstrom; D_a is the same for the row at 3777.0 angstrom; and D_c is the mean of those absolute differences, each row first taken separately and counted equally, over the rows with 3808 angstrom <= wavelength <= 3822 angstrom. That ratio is -24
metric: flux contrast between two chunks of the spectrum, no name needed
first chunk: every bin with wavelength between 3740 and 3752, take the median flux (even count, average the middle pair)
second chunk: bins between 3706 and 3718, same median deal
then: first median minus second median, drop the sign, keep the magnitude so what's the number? 7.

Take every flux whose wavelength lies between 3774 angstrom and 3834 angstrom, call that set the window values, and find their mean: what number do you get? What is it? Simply 28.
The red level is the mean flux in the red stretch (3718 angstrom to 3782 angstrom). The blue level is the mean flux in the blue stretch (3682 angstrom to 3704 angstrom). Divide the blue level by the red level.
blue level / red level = 1.53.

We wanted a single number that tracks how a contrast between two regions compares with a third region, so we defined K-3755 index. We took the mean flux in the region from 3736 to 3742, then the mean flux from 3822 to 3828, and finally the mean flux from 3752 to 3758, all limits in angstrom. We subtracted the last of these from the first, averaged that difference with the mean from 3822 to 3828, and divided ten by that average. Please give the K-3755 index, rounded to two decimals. 0.87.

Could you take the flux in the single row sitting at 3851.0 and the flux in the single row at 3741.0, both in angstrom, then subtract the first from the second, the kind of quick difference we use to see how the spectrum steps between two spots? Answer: 10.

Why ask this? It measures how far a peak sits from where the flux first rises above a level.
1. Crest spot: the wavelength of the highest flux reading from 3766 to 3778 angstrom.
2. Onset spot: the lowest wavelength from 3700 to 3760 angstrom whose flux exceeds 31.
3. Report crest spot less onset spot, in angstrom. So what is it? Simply 66 angstrom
